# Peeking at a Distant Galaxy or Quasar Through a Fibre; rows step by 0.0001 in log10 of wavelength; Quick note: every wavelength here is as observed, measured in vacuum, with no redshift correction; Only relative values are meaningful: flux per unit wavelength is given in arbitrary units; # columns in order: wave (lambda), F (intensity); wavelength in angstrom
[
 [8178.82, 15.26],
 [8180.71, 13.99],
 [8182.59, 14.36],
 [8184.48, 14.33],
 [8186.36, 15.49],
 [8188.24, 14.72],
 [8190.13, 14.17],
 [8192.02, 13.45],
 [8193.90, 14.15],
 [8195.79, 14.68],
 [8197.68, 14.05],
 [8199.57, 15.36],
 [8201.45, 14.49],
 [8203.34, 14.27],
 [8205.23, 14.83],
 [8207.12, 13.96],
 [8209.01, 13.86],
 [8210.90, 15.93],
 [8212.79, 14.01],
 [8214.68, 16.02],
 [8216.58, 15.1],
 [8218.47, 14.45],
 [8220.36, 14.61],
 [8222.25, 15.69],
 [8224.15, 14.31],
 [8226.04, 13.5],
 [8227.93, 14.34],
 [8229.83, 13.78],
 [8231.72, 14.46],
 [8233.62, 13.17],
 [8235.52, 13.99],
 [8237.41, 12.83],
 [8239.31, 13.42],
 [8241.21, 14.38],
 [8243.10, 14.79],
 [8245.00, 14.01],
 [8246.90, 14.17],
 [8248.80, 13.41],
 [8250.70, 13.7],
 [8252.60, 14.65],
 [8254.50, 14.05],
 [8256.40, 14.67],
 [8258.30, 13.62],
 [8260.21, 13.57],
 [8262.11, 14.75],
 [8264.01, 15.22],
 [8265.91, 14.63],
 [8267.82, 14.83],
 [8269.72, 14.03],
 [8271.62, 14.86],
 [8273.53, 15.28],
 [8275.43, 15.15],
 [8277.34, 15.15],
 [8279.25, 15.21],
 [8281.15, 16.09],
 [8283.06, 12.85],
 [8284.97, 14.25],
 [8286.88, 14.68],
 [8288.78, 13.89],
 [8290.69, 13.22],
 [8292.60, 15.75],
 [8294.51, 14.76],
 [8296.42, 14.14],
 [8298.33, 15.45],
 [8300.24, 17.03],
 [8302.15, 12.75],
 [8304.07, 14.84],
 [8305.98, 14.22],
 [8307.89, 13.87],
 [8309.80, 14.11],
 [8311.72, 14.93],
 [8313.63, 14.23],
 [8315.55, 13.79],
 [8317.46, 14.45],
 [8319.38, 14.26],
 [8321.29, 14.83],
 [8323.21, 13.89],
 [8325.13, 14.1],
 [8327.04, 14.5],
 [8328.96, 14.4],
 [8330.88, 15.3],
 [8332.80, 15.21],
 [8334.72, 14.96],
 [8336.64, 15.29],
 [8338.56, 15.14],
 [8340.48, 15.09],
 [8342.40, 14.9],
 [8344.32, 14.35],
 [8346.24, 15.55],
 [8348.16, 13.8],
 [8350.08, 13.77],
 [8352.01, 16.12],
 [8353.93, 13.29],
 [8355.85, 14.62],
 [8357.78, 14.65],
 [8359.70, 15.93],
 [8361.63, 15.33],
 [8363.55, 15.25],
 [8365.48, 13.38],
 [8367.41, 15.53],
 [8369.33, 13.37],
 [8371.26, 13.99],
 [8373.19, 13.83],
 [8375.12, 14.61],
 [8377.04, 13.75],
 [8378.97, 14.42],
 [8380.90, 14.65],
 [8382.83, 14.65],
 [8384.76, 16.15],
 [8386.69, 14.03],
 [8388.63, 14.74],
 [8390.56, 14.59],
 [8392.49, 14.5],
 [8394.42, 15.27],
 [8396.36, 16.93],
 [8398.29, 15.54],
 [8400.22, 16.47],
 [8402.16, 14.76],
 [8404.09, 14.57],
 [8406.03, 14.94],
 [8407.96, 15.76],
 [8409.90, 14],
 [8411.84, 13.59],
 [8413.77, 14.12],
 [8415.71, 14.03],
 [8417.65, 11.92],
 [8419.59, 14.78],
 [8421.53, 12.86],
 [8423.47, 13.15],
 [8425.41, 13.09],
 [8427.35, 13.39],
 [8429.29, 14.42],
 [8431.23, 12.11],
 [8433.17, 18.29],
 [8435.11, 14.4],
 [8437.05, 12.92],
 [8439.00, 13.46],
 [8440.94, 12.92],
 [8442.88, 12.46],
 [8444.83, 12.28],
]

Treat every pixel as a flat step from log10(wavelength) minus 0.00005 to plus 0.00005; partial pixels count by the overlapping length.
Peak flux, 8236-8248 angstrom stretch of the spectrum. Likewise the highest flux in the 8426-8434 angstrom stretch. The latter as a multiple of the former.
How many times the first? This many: 1.24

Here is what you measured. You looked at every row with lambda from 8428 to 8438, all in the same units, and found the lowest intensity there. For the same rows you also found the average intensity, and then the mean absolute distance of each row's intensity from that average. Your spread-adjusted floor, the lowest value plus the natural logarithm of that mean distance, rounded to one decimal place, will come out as 12.5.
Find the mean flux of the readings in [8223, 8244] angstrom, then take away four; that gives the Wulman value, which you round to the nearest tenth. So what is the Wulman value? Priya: 9.9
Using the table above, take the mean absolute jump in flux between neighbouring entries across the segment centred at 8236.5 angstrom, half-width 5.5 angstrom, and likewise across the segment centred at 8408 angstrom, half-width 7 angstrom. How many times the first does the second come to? 0.71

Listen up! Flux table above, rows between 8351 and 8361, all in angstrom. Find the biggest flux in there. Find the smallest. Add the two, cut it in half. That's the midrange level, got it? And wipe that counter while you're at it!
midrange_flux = 14.7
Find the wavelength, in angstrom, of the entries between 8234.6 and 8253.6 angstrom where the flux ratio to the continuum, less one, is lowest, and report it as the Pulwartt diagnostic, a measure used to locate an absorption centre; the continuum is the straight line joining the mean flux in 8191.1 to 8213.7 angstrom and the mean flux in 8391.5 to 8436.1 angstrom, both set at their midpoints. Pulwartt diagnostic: 8237.41 angstrom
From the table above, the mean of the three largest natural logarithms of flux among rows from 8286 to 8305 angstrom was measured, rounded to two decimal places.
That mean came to 2.78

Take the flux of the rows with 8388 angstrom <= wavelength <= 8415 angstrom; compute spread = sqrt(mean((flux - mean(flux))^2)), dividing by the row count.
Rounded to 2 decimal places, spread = 0.90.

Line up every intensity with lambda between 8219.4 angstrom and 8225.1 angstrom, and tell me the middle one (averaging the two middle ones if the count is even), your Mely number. 14.61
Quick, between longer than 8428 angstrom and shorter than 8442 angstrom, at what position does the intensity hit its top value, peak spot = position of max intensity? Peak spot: 8433.17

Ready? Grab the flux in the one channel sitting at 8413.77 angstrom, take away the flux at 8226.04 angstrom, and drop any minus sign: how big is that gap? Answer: 0.62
